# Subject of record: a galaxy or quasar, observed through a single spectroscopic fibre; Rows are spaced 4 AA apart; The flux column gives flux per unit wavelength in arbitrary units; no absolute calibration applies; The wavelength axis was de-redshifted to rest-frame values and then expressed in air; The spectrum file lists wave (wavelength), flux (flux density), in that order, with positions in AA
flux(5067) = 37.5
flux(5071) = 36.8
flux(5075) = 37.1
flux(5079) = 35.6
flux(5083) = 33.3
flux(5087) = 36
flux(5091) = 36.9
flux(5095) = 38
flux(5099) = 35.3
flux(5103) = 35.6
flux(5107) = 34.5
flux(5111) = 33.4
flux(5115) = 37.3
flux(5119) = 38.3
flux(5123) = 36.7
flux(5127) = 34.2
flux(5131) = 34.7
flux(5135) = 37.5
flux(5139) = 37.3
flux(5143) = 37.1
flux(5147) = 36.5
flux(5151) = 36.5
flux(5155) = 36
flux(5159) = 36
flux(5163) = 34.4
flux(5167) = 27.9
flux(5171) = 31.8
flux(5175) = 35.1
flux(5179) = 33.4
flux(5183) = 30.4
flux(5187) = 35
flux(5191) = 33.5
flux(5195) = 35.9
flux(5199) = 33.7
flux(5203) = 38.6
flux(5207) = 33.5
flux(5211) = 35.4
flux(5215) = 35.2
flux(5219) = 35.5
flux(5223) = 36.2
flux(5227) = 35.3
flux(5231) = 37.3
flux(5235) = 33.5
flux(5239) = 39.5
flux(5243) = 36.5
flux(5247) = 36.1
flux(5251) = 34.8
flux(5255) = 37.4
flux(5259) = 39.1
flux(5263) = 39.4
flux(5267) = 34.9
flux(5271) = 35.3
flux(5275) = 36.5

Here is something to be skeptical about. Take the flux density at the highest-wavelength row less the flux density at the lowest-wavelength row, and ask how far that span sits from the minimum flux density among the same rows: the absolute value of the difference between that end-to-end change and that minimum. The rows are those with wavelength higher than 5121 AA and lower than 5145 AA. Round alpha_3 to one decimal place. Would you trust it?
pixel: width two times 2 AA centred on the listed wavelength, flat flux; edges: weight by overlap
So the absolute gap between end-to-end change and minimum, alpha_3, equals 33.8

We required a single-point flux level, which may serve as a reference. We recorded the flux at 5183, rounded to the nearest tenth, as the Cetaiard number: 30.4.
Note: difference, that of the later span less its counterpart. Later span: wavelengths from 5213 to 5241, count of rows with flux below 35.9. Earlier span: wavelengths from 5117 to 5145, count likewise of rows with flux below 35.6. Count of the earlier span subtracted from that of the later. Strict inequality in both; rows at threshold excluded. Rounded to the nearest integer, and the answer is 2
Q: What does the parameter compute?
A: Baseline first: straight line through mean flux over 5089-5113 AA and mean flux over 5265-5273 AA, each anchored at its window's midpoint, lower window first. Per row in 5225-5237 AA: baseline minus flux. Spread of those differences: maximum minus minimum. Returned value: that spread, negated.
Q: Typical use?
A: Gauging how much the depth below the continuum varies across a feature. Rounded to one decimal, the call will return -3.8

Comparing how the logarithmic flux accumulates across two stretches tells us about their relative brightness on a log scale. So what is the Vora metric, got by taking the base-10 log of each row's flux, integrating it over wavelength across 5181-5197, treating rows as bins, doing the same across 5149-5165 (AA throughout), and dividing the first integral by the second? 0.98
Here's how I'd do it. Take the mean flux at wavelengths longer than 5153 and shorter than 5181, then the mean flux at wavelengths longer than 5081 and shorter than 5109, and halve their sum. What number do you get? 34.6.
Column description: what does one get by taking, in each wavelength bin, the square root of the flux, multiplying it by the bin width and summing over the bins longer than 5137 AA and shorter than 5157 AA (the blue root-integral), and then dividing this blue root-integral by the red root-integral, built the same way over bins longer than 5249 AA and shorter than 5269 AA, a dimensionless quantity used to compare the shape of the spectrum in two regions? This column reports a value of 0.99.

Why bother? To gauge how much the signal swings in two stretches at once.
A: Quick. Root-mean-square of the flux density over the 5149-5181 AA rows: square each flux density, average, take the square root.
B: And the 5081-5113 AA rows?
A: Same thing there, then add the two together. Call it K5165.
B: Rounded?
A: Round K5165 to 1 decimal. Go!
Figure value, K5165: 69.4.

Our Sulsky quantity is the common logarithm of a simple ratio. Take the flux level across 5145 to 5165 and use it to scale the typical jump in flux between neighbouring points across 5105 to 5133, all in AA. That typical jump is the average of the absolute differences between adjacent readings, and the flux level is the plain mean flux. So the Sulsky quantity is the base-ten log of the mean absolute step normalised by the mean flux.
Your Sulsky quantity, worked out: -1.31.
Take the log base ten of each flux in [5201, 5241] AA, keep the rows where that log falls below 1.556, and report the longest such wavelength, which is 5235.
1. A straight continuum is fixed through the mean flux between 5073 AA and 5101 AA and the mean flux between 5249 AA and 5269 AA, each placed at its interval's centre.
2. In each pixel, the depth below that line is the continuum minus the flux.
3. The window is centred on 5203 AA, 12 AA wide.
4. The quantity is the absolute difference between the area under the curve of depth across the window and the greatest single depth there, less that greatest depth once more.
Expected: 11.4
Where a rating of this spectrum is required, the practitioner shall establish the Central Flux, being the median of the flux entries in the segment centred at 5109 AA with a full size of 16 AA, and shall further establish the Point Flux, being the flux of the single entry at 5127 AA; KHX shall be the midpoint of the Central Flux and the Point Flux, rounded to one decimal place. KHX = 34.6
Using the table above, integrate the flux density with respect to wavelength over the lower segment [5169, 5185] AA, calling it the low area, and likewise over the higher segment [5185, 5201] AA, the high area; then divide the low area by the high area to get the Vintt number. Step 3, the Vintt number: 0.95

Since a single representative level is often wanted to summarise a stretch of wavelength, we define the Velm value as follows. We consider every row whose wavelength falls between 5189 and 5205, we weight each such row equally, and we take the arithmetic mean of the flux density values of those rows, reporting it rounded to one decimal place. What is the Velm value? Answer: 35.4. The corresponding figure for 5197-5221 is 35.3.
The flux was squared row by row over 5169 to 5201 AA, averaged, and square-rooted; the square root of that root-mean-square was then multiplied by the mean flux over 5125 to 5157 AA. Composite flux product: 210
